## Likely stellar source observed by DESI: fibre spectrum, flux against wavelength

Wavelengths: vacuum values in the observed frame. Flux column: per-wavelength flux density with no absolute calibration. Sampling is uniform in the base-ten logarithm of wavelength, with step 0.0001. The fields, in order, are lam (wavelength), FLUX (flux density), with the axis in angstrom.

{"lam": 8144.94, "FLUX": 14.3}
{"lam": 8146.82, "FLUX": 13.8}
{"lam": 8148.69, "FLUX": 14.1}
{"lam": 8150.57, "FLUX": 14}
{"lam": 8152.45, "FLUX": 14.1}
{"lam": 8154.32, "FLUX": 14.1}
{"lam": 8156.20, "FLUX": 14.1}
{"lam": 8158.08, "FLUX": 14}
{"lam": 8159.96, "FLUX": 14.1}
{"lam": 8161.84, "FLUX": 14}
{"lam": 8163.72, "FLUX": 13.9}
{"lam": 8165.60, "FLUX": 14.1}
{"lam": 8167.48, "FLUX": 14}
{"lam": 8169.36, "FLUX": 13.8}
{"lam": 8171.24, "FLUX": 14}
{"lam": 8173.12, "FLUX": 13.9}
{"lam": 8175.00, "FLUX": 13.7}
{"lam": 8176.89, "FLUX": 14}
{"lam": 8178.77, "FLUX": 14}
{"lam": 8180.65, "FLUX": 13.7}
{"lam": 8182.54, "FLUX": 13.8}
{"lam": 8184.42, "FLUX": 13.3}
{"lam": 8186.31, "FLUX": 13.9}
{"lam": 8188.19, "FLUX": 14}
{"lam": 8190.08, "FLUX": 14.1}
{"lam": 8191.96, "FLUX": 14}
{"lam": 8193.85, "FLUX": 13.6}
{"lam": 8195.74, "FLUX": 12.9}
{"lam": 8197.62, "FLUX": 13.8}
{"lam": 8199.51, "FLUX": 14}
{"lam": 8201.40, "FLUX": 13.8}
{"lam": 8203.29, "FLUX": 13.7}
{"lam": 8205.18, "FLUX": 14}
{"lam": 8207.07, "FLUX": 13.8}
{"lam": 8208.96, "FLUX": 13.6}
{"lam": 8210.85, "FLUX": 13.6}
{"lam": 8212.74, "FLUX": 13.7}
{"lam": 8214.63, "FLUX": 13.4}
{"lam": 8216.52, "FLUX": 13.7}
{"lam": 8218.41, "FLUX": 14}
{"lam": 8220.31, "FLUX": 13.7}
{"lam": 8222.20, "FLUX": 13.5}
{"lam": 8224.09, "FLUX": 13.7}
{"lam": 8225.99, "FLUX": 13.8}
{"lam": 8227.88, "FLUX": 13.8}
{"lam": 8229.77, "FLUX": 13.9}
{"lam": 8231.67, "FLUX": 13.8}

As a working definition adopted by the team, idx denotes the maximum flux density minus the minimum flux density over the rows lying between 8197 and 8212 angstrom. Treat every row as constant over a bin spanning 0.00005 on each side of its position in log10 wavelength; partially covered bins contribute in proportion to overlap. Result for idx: 0.40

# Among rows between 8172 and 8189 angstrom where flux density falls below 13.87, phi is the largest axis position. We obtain 8184.42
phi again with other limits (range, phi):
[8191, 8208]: 8207.07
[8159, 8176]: 8175.00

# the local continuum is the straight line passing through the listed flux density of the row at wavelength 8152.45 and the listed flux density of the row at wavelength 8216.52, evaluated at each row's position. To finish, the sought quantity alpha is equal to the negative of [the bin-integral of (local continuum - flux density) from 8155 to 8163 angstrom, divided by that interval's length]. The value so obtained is -0.01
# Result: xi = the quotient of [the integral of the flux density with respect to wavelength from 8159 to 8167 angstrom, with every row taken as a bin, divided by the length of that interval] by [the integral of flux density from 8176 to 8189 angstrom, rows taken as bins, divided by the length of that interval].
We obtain 1.01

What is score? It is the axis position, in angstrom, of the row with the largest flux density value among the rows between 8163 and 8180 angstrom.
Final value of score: 8165.60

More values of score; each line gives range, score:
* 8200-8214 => 8205.18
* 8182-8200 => 8190.08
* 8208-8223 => 8218.41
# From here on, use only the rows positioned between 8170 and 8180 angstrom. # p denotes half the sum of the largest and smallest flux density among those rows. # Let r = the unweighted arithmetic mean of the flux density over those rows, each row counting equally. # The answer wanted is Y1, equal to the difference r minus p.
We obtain 0.070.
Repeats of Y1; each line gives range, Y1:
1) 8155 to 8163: 0.000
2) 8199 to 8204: -0.017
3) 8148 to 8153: 0.017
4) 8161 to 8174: 0.007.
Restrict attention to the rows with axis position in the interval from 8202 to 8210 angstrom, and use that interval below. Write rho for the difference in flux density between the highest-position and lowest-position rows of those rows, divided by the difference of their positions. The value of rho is -0.018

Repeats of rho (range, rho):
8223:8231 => 0.035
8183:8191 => 0.141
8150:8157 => 0.018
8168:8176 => -0.018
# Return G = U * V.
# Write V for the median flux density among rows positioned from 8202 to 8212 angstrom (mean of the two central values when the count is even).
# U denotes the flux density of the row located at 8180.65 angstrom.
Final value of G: 188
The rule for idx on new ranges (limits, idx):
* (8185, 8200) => 1.20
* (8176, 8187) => 0.70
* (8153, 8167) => 0.20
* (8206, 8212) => 0.20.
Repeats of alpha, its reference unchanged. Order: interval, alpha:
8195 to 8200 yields -0.26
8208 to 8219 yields -0.06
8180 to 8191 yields -0.09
